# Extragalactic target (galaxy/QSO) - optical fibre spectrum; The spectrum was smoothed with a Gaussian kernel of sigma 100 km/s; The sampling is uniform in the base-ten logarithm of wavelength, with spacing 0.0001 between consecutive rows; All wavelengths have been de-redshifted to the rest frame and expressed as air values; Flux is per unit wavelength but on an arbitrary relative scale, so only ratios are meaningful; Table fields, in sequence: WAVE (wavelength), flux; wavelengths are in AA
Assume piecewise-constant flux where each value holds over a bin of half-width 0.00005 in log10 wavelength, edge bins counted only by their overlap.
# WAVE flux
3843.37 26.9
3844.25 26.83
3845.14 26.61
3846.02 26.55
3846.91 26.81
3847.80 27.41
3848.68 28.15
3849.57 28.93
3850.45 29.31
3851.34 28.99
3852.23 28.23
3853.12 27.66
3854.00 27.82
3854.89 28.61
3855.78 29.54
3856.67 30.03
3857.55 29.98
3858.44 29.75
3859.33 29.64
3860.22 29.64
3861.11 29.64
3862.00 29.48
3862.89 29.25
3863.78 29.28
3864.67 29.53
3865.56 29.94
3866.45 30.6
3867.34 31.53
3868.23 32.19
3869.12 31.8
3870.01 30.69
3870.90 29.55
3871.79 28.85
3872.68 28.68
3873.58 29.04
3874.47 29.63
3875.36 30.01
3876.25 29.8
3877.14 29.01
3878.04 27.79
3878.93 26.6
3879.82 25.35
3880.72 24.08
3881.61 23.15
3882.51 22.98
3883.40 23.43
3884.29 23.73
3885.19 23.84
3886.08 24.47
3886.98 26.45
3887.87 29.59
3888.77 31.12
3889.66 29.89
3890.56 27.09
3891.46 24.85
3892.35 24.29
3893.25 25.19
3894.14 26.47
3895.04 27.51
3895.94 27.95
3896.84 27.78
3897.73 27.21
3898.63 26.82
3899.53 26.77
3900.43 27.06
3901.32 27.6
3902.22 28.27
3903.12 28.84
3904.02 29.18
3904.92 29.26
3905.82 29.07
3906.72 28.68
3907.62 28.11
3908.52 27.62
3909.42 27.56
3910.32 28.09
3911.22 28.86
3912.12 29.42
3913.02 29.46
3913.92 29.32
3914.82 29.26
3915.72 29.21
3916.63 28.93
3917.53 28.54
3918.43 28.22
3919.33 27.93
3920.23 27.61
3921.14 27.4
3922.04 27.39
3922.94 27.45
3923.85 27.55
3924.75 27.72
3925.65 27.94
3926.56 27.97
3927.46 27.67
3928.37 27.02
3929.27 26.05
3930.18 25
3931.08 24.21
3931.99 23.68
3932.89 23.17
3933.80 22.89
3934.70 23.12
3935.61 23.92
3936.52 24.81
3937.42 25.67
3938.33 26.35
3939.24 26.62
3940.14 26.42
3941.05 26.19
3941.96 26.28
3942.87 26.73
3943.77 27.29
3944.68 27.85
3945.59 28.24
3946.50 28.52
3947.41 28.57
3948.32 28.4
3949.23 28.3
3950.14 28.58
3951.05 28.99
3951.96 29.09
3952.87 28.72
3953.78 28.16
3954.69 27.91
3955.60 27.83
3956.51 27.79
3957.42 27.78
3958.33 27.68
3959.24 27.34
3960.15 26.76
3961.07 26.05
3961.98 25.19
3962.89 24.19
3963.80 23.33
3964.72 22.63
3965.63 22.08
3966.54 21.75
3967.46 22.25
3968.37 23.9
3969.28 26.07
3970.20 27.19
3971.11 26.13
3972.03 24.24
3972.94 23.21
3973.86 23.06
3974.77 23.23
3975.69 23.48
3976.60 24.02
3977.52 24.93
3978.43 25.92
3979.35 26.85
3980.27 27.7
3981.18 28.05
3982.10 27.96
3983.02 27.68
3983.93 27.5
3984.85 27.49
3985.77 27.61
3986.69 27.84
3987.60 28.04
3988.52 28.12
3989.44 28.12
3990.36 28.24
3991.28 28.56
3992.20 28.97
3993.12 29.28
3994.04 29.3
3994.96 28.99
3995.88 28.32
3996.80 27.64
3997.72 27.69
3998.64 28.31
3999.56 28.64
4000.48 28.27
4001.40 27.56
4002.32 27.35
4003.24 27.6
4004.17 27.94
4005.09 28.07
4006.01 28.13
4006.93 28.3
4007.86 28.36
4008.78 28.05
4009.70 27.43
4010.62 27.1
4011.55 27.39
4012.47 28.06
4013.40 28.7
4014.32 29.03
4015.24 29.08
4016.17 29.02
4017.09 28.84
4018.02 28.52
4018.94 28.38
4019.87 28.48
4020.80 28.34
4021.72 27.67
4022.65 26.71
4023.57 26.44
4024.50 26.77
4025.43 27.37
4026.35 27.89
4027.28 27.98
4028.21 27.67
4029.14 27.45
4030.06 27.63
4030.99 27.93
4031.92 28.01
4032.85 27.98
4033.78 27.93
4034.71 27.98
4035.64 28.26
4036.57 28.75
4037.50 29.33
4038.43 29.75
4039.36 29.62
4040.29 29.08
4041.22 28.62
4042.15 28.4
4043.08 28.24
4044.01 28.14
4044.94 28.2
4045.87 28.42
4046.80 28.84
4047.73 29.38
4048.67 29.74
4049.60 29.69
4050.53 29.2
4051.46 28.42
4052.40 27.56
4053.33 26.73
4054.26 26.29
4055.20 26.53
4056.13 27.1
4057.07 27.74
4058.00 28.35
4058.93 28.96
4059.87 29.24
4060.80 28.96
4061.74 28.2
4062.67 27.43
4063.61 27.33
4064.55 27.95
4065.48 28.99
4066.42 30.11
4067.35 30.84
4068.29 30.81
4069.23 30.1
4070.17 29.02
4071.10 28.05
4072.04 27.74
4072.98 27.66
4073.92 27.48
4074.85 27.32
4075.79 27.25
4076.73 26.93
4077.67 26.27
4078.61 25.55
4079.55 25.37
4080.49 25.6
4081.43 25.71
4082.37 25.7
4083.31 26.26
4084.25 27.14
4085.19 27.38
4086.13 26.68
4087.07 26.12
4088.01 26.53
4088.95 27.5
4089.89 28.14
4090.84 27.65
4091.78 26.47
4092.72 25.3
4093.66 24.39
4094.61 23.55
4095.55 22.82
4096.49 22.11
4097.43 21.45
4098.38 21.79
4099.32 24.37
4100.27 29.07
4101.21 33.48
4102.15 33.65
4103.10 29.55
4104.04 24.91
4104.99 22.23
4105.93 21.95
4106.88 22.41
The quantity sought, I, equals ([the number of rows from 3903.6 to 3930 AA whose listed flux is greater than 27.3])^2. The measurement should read 729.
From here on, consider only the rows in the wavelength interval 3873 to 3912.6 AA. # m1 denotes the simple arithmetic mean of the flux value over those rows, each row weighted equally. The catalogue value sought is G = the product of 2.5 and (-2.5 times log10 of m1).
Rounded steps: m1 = 27.3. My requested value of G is -8.97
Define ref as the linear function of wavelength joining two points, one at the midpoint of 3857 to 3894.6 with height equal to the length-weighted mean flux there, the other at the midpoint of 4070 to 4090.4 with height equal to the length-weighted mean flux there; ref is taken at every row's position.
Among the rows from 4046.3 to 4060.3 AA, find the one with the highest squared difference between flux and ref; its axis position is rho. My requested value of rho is 4048.67 AA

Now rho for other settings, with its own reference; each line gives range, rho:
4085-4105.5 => 4102.15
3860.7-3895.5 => 3882.51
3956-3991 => 3966.54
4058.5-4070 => 4067.35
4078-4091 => 4079.55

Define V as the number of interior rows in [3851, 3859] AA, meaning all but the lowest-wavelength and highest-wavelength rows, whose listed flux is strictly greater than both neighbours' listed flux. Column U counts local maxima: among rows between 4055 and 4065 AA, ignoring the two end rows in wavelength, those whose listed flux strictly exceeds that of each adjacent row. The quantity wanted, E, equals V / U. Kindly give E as 1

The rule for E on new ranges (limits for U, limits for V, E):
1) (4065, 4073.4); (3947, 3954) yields 1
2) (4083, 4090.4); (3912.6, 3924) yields 0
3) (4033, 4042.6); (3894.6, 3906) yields 2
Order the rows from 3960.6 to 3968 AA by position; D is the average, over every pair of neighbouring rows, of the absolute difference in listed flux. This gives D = 0.7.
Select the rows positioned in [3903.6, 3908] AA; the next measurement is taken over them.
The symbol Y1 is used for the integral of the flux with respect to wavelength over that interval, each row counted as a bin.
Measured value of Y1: 127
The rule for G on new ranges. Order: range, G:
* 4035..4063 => -9.09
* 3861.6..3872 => -9.25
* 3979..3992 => -9.03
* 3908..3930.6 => -9.04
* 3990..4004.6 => -9.07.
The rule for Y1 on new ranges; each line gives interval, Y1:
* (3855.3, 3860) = 140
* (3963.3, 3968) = 106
